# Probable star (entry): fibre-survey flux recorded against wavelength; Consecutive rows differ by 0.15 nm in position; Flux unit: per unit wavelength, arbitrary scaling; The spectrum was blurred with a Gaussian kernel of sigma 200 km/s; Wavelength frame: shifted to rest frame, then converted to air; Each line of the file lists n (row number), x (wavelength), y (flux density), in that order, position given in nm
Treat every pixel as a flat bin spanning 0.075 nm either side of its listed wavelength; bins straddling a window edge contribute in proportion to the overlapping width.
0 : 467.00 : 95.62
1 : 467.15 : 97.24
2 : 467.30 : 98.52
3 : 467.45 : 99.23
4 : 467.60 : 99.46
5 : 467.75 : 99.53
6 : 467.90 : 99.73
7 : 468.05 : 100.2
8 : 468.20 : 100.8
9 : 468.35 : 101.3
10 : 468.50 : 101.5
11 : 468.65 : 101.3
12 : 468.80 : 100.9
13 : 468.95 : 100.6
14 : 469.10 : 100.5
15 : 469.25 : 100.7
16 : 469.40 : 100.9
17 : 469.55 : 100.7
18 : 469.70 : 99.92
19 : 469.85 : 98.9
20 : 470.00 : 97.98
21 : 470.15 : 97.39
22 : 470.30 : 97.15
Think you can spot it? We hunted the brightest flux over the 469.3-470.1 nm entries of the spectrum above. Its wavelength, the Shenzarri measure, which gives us 469.40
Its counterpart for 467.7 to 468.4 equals 468.35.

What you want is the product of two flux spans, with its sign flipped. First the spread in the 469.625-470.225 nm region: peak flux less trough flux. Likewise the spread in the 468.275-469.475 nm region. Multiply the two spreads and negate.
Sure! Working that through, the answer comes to -2.5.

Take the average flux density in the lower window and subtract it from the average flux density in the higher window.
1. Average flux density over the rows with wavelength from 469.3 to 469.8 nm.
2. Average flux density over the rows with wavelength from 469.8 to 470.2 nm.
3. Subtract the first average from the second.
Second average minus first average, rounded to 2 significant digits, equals -2.4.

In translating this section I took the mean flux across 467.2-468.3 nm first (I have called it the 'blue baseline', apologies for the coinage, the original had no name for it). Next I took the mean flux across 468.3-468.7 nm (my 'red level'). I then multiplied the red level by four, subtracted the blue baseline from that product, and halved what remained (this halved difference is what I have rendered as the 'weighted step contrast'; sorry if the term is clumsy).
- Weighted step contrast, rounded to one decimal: 152.9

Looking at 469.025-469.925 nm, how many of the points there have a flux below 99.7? 1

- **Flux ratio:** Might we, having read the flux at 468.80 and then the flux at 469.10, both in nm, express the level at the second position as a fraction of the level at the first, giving 1.00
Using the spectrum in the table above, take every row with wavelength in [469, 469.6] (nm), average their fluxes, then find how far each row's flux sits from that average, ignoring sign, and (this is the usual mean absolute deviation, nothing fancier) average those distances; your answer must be 0.10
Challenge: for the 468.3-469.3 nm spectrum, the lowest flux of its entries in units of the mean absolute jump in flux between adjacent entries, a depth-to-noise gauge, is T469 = 431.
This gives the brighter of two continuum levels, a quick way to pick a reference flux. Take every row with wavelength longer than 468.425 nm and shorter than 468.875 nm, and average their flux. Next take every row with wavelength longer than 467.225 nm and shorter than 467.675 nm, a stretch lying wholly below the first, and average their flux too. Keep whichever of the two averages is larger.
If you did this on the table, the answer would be 101.2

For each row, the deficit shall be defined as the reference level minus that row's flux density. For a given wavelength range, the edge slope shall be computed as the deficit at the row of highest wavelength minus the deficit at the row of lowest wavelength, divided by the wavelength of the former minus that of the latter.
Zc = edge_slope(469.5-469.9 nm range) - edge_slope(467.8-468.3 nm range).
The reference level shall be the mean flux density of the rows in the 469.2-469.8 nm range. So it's 10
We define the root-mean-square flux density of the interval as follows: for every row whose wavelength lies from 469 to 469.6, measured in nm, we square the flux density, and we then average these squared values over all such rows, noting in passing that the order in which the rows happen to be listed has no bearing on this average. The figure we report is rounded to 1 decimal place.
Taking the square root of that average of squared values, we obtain 100.7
